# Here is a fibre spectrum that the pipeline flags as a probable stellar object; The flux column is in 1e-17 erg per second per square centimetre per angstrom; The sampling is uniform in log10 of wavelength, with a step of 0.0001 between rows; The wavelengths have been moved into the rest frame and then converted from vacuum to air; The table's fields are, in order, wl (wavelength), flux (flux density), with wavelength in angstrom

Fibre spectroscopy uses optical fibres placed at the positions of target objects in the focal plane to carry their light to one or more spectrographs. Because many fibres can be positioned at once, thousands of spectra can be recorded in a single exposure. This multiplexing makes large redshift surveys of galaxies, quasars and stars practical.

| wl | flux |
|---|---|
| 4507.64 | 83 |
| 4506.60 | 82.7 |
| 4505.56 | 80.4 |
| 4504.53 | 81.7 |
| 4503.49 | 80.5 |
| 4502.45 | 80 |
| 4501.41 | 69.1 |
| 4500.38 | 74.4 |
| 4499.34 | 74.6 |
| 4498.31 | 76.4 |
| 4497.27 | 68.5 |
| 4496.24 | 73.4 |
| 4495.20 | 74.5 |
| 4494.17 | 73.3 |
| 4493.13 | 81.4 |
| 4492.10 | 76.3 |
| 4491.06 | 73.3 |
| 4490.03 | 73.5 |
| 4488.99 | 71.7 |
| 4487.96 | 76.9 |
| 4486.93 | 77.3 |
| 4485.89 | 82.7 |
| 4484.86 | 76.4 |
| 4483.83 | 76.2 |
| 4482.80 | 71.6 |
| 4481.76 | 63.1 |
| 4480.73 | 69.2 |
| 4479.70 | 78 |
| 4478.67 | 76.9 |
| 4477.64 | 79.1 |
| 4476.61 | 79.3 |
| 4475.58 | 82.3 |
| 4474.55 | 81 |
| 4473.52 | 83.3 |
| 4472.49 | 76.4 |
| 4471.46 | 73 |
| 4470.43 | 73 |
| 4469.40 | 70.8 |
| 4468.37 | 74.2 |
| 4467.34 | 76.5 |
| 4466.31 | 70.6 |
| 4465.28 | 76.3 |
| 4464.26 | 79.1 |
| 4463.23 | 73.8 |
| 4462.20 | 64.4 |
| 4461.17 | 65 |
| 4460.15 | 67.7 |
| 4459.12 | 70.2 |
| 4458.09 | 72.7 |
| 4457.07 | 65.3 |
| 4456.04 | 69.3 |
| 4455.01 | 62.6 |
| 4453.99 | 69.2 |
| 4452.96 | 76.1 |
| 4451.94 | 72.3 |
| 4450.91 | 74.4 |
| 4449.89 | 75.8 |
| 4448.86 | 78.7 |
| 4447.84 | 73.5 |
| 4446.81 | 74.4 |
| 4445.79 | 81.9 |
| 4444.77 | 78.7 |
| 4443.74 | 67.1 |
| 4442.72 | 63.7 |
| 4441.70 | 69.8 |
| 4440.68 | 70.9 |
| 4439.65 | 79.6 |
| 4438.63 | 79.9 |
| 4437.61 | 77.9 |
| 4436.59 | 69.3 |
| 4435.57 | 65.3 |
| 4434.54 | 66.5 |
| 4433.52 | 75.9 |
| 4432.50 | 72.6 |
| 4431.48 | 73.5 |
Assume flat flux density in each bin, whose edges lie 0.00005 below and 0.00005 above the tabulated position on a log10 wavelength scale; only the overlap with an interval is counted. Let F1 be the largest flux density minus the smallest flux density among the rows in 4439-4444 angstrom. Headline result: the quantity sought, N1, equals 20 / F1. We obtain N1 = 1.3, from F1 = 16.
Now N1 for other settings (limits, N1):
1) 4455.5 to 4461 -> 2.7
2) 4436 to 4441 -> 1.9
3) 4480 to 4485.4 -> 1.5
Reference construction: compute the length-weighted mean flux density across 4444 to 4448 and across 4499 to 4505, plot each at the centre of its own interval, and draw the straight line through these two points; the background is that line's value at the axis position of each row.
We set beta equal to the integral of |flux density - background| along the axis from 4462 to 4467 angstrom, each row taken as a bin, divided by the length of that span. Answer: 4.2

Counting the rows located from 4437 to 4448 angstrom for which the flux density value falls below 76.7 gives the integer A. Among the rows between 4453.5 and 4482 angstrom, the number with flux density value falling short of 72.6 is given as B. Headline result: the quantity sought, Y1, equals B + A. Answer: 18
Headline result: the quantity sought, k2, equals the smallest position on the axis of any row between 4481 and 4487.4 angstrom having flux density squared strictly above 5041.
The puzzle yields 4482.80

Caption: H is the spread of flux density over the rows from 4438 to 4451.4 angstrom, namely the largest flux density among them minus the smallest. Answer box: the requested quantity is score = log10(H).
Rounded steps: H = 18.2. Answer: 1.26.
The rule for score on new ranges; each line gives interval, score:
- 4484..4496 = 1.04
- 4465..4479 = 1.10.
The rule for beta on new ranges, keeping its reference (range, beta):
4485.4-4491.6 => 3.0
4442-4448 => 6.1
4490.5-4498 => 3.5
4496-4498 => 5.5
